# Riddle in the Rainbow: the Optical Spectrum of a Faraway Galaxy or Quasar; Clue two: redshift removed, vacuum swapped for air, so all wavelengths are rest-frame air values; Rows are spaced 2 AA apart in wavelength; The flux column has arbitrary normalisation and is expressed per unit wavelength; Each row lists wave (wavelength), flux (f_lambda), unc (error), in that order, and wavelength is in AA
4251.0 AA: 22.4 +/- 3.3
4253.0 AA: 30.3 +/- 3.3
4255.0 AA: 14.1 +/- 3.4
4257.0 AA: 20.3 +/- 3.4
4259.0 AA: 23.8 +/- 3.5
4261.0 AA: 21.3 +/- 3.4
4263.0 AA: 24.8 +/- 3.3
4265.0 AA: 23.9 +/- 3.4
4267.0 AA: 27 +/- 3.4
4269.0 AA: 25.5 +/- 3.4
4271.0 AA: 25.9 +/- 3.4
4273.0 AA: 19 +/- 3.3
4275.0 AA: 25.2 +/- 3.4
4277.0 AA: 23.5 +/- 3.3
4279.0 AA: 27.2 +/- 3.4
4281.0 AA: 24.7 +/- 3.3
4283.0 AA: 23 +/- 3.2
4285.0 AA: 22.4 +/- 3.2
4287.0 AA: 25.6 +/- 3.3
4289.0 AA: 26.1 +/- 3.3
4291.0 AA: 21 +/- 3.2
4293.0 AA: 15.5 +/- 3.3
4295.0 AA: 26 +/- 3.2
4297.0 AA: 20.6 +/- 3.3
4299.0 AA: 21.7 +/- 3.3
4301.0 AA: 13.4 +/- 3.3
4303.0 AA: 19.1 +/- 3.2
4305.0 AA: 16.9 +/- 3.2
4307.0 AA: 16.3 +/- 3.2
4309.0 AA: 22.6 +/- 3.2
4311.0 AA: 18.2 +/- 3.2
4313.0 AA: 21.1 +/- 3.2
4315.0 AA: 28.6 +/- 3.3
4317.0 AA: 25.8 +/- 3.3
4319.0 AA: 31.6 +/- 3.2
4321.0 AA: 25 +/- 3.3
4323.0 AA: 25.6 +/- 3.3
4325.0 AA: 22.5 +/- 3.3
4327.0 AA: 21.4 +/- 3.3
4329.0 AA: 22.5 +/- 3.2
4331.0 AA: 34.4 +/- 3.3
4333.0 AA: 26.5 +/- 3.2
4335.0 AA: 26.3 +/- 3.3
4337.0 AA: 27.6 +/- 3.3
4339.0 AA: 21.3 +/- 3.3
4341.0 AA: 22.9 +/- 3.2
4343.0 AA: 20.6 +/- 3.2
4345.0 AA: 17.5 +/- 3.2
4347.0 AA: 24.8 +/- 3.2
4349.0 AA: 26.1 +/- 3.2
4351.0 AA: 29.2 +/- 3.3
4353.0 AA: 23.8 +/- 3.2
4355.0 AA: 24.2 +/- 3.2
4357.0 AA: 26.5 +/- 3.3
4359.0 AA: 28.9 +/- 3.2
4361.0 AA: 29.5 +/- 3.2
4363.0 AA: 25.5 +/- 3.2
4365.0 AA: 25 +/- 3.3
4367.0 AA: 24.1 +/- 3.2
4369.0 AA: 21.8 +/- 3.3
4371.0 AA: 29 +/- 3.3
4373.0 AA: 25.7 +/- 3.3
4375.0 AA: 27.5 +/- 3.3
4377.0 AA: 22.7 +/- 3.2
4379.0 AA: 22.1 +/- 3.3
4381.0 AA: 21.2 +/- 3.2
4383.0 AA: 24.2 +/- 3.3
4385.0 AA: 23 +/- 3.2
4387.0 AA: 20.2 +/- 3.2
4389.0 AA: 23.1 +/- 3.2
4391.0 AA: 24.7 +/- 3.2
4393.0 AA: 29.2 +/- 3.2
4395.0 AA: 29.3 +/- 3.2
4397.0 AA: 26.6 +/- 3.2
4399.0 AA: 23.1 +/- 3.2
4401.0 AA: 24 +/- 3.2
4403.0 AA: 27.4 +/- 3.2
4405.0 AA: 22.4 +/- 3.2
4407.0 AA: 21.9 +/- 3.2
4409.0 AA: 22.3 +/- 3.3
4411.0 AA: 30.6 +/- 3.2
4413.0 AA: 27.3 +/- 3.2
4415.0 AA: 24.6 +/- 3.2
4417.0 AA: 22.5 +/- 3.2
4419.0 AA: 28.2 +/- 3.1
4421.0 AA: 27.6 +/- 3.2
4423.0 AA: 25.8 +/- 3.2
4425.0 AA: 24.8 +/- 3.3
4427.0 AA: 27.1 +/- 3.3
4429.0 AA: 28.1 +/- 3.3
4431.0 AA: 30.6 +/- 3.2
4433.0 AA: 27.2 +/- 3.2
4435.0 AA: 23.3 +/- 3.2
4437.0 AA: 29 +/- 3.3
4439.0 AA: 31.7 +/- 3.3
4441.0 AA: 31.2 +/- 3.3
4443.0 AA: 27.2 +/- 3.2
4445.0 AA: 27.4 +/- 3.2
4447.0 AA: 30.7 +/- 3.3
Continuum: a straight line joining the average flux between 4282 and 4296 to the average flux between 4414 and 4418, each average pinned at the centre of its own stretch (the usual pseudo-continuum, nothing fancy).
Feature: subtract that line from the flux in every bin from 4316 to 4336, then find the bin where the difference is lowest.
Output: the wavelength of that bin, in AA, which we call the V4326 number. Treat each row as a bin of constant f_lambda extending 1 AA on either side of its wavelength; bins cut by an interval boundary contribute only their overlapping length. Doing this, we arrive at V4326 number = 4327.0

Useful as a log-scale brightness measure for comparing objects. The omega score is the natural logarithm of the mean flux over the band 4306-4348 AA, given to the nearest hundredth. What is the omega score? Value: 3.18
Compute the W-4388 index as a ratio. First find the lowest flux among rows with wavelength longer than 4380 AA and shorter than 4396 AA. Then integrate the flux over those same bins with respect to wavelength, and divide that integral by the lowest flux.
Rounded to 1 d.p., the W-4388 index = 19.3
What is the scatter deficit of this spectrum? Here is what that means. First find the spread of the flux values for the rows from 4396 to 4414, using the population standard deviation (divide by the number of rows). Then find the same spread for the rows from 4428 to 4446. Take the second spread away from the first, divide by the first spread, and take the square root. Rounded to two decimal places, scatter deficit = 0.38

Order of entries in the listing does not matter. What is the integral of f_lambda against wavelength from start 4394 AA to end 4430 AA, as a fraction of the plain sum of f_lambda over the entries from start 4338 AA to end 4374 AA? 2.08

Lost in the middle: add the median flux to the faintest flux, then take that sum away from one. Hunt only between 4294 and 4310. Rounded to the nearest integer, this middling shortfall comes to -32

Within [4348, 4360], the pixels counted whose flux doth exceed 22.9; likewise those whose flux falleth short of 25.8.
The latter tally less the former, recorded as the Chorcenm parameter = -4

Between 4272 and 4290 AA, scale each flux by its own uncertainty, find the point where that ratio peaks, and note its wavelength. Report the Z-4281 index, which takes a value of 4279.0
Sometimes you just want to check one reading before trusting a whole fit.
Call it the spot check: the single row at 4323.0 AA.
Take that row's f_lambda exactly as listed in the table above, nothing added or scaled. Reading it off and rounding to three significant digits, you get 25.6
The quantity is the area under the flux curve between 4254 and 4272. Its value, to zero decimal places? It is 413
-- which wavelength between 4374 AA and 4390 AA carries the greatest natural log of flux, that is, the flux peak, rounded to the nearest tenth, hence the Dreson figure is 4375.0 AA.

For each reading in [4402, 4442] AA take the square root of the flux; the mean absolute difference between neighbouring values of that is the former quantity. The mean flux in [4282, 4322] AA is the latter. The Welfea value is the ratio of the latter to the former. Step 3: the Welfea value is 81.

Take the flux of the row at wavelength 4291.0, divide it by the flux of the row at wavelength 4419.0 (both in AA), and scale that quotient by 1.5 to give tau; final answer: 1.12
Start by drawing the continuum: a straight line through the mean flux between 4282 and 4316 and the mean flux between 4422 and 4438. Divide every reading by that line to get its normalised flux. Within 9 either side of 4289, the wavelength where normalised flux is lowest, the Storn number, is 4293.0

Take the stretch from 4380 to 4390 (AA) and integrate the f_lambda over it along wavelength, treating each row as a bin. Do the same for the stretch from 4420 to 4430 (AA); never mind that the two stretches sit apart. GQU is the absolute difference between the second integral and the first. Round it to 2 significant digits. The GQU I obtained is 43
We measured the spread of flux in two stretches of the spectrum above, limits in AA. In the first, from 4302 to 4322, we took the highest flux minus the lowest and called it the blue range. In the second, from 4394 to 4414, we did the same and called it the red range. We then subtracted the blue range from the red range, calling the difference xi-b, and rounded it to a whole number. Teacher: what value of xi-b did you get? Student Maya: -7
